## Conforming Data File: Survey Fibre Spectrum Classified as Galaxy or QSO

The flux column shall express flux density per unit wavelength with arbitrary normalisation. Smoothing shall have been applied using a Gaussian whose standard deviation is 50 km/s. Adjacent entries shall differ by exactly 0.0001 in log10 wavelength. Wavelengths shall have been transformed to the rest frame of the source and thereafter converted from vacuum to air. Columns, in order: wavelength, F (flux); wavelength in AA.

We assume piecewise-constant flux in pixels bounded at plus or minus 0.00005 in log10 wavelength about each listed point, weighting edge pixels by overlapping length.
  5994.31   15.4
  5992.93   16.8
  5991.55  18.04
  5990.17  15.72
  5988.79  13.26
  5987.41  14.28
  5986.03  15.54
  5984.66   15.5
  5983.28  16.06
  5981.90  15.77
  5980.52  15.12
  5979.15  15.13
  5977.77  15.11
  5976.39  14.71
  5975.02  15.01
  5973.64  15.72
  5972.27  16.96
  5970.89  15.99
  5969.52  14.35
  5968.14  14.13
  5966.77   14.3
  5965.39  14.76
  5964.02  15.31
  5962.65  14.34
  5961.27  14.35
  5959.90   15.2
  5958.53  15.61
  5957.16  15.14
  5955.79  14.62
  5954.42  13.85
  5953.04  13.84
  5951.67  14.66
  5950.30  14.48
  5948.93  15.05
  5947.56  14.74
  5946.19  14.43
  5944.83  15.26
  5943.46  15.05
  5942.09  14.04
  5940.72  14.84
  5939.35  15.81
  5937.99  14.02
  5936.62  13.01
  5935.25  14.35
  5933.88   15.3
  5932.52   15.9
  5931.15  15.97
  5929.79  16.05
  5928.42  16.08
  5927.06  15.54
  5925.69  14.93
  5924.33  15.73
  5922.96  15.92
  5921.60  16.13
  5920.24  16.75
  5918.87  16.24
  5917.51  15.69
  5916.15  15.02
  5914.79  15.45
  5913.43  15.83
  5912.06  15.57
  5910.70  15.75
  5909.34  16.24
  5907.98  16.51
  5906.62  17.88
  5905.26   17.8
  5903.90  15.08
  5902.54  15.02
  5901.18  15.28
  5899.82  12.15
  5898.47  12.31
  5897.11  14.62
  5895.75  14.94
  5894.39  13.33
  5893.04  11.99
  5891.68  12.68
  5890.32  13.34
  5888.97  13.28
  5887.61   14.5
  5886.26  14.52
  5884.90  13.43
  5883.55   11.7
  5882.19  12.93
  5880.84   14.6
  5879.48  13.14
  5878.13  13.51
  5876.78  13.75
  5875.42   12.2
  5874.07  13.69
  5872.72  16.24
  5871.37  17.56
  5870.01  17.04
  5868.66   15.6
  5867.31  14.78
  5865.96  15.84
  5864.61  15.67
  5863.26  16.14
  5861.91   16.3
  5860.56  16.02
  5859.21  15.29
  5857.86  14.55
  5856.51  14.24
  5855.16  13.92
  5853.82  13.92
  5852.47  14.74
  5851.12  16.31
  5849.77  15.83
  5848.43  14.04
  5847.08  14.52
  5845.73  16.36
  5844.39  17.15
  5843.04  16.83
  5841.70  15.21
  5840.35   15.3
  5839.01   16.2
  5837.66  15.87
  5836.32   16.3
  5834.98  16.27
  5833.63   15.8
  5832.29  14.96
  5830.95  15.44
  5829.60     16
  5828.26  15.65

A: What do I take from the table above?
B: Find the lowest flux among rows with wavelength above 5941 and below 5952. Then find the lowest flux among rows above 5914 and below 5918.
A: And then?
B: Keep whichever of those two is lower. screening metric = 14.0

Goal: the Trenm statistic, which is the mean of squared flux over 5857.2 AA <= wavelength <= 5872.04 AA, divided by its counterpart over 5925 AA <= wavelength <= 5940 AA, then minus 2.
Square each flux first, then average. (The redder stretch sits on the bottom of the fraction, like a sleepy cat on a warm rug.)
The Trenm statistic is -0.91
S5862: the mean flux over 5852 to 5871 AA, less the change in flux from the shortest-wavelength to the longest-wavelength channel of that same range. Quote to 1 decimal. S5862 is 13.0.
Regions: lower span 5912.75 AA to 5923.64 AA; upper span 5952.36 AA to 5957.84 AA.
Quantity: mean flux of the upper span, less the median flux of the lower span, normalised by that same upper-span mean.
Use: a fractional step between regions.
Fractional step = -0.11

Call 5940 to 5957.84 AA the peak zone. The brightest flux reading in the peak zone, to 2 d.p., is 15.26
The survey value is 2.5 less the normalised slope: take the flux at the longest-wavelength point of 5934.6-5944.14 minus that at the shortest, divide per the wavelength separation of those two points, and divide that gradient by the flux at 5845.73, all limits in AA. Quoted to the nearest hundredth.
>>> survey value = 2.49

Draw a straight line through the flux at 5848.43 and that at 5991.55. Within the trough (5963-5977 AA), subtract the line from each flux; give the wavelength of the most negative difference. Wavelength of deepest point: 5968.14 AA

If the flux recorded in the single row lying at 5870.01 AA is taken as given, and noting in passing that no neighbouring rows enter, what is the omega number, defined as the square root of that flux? 4.13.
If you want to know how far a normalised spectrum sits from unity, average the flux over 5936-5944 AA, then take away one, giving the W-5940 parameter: 13.5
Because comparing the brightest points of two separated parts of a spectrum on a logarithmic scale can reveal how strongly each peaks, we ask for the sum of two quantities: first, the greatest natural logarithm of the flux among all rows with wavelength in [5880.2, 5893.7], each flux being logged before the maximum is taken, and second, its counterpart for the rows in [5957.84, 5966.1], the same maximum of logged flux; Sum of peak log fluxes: 5.43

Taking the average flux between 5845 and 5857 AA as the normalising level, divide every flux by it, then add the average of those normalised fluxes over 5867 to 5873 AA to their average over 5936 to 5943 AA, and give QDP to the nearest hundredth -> 2.06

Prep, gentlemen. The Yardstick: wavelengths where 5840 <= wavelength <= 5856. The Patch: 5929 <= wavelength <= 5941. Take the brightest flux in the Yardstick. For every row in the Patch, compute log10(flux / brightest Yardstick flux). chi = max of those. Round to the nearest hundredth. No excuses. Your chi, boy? -0.03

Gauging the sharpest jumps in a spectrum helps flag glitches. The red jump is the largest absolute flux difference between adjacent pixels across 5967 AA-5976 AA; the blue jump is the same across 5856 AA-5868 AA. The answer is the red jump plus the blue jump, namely 2.7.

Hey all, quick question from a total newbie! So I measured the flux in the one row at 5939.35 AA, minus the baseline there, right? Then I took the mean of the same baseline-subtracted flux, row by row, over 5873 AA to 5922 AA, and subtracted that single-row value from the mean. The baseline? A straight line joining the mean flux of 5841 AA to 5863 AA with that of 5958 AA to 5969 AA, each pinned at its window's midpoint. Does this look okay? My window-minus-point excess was -1.5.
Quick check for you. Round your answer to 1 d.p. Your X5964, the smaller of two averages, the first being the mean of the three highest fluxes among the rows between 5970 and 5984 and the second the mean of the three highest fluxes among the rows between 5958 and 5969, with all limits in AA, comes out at 15.4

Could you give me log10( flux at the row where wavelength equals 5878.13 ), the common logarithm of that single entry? 1.131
